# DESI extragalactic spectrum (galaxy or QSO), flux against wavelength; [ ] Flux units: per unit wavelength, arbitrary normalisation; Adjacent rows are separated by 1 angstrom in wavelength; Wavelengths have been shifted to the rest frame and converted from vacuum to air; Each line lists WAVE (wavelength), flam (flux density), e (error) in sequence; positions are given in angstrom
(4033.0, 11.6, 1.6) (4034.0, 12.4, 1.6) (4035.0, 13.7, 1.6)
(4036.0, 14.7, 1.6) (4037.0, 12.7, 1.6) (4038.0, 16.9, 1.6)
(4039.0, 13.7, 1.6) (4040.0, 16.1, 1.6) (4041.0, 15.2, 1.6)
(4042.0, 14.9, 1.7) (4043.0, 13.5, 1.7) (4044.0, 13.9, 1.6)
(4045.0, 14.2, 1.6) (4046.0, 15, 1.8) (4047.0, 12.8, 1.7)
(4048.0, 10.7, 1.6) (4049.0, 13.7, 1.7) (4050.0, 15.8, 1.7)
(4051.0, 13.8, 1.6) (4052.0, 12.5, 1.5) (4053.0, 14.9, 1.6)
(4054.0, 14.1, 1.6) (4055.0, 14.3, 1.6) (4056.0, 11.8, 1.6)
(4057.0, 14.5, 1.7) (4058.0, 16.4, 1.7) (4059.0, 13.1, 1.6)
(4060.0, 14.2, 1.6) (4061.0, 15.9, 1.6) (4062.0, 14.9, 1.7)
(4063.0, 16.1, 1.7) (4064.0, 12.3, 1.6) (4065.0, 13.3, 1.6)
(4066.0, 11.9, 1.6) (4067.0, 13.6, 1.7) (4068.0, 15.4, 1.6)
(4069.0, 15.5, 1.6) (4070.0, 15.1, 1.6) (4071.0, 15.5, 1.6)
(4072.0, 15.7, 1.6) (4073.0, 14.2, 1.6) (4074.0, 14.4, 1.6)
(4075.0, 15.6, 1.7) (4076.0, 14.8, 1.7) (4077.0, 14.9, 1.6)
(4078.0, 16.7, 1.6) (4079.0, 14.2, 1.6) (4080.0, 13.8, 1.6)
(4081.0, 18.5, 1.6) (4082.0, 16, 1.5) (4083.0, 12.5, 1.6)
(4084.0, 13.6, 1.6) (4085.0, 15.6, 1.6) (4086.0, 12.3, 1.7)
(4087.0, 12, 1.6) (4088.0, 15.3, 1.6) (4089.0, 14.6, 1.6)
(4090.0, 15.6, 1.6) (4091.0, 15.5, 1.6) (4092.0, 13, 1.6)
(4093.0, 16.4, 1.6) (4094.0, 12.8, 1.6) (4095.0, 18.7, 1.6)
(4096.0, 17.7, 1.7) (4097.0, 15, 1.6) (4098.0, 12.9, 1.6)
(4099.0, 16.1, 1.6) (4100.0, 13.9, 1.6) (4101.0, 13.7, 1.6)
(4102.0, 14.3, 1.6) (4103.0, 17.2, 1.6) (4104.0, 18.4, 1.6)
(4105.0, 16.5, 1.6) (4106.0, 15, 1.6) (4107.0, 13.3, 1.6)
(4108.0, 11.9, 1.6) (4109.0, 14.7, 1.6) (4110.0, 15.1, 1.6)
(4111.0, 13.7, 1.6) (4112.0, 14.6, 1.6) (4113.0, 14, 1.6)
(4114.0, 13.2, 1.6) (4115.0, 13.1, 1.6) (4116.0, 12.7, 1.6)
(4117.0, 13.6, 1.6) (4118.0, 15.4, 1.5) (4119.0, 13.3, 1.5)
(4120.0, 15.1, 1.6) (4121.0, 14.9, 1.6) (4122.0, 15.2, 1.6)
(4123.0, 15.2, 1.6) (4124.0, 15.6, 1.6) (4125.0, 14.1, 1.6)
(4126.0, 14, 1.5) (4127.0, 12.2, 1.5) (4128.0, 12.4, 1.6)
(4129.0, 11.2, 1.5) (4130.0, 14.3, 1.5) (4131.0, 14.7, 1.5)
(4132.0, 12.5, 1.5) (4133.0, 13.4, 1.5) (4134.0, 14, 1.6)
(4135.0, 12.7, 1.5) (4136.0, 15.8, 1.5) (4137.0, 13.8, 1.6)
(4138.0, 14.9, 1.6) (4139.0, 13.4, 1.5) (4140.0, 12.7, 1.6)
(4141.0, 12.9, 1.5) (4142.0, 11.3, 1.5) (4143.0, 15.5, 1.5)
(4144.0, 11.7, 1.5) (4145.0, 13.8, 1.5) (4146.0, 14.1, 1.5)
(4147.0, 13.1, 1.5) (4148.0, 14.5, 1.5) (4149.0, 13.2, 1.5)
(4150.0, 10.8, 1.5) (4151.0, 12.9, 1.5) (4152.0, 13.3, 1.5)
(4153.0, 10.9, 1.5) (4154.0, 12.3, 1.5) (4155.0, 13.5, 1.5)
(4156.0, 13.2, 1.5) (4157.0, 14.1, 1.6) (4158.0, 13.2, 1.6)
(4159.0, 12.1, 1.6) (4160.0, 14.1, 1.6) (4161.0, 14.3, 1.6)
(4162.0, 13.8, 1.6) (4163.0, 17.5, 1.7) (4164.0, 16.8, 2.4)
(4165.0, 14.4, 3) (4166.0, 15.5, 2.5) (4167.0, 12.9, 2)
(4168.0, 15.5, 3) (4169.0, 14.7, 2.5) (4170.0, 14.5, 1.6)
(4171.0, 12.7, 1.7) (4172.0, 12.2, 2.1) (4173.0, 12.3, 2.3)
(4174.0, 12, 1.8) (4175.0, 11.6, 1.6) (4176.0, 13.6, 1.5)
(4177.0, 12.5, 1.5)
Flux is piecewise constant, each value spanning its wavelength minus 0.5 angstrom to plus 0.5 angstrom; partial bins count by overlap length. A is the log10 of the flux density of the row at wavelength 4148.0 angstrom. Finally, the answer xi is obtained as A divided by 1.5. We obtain 0.774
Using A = 1.16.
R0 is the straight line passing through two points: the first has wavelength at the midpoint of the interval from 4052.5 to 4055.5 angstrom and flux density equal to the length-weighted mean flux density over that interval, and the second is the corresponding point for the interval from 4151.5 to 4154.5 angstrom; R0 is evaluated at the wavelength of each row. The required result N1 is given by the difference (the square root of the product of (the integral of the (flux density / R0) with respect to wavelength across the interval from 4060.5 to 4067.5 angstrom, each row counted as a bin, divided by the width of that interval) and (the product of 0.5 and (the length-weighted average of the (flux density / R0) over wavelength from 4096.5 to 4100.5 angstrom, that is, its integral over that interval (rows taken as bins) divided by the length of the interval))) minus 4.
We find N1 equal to -3.27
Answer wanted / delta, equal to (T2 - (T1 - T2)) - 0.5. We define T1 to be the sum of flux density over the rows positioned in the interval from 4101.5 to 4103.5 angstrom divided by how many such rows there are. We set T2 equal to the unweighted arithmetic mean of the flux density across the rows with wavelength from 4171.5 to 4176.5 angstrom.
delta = 8.4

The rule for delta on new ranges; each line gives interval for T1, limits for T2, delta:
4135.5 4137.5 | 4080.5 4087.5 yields 13.4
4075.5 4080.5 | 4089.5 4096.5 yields 16.0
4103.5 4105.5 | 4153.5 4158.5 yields 8.6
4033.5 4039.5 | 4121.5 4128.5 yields 13.7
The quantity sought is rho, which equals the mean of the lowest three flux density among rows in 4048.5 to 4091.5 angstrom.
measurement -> 11.9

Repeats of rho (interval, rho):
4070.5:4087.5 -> 12.3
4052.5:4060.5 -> 13.0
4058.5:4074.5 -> 12.4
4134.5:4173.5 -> 11.0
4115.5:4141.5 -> 11.9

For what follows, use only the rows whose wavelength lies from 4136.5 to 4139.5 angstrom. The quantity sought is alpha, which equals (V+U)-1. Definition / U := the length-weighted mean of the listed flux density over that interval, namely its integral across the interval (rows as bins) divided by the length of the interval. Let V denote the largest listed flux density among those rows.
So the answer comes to 28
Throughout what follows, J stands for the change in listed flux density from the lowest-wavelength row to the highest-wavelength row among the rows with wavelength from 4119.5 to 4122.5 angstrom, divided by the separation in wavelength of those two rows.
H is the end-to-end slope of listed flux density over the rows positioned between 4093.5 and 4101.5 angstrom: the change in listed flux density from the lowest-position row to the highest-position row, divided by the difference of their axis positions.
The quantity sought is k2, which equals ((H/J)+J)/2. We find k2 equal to 1.3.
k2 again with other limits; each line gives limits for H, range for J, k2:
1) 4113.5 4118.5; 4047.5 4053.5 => 0.7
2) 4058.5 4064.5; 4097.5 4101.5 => -0.2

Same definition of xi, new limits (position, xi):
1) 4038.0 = 0.819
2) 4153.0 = 0.692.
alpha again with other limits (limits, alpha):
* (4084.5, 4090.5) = 29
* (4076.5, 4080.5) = 31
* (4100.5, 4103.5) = 31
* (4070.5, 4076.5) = 30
